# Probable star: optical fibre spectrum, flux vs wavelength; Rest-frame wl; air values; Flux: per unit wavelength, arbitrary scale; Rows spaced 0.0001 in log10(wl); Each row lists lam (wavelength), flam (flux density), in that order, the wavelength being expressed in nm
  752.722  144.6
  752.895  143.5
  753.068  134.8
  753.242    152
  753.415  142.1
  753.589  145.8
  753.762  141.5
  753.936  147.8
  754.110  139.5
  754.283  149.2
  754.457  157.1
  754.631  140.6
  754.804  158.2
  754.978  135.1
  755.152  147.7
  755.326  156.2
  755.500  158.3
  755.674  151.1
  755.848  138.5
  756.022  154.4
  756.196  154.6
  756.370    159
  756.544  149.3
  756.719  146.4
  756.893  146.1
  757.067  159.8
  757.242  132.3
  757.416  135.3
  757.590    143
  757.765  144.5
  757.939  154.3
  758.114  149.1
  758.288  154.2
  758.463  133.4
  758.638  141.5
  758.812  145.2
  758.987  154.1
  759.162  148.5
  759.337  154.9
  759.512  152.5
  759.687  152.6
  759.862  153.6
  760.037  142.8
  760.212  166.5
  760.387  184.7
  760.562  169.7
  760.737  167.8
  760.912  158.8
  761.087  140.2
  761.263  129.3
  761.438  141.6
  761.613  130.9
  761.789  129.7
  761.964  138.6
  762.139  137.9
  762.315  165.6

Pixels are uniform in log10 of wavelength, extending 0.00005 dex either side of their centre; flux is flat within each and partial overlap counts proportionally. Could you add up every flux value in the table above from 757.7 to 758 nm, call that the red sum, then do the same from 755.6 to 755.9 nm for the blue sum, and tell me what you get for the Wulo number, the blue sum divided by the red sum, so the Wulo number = 0.97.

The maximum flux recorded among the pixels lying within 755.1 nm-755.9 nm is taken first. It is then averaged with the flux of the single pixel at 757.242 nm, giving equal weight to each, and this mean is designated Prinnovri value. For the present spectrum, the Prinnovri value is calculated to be 145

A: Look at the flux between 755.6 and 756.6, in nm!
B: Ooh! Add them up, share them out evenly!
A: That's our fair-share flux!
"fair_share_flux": 151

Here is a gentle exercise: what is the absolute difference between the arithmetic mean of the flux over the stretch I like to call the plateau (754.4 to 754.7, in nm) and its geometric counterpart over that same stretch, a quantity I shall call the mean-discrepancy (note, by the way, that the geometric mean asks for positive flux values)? 0.2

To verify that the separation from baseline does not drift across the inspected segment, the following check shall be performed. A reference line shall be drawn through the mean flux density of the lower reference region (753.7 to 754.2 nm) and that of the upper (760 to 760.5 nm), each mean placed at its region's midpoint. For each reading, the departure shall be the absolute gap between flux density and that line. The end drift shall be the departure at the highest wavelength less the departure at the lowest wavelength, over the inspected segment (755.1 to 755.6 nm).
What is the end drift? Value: 9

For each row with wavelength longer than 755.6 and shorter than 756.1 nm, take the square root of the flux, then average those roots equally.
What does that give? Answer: 12.2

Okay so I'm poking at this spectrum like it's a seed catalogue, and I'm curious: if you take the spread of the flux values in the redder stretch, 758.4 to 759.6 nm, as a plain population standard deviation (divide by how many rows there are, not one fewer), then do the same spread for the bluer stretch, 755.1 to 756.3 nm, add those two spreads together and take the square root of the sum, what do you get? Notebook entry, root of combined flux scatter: 3.7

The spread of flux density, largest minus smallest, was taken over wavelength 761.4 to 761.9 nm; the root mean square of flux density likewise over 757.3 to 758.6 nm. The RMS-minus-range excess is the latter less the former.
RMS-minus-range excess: 133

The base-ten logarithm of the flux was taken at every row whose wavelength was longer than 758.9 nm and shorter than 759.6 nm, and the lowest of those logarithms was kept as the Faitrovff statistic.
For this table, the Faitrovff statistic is 2.17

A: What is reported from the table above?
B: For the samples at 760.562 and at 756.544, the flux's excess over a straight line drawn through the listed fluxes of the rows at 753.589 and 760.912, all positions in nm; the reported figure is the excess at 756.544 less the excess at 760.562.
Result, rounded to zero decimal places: -13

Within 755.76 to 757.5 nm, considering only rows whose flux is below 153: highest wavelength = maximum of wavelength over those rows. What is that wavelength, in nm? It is 757.416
